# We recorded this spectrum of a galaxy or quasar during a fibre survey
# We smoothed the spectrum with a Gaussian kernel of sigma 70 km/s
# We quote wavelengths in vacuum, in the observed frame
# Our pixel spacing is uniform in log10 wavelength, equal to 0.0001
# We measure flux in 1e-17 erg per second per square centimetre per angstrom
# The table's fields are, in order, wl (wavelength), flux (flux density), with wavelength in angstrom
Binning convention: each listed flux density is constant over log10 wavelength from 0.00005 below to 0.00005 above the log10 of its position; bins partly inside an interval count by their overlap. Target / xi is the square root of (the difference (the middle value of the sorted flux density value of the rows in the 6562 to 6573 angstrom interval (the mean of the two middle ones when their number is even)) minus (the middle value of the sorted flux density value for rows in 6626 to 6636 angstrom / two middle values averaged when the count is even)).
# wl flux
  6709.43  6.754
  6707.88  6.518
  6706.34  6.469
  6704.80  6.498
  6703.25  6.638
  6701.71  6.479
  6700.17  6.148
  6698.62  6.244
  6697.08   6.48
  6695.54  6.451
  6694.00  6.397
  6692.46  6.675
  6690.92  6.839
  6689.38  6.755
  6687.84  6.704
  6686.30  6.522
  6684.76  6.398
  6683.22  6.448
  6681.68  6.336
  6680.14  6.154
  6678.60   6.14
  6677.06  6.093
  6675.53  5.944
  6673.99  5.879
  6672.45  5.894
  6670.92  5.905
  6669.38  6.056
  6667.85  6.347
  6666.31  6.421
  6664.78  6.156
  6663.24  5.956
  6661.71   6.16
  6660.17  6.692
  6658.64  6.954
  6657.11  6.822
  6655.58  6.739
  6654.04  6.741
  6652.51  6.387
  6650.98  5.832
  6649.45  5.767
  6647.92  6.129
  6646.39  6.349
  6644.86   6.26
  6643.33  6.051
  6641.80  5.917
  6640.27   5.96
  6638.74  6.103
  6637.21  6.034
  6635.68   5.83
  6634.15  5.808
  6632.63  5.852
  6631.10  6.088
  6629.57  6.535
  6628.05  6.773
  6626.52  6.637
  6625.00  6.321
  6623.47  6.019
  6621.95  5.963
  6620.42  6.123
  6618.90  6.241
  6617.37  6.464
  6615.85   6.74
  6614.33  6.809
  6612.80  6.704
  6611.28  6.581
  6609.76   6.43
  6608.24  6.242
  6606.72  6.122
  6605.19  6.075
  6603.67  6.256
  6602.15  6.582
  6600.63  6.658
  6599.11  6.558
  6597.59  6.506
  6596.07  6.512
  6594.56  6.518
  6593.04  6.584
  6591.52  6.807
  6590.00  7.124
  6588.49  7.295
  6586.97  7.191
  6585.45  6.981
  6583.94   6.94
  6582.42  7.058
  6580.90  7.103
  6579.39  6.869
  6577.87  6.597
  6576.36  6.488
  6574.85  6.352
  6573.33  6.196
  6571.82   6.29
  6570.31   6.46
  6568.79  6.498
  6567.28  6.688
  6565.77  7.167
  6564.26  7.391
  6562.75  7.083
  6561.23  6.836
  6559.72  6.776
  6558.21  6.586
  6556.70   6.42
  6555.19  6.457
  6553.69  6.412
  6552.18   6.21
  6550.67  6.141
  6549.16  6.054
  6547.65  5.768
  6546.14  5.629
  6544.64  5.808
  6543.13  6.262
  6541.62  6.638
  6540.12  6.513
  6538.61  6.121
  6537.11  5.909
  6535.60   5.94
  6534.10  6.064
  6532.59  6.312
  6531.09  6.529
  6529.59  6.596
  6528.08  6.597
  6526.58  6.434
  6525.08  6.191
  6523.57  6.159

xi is 0.77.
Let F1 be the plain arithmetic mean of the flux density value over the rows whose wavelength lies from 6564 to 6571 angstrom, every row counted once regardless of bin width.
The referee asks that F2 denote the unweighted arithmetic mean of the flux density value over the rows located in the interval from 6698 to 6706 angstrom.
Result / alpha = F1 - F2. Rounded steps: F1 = 6.8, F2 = 6.4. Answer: 0.44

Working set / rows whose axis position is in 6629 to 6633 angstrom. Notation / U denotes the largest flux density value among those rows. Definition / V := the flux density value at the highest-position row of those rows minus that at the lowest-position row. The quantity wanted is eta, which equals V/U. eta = -0.105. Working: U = 6.535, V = -0.68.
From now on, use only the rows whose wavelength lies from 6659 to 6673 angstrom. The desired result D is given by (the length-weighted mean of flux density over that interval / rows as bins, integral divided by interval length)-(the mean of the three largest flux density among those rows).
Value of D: -0.28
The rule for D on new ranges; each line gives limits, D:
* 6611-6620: -0.18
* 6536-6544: -0.21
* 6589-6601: -0.19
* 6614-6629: -0.37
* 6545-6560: -0.39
